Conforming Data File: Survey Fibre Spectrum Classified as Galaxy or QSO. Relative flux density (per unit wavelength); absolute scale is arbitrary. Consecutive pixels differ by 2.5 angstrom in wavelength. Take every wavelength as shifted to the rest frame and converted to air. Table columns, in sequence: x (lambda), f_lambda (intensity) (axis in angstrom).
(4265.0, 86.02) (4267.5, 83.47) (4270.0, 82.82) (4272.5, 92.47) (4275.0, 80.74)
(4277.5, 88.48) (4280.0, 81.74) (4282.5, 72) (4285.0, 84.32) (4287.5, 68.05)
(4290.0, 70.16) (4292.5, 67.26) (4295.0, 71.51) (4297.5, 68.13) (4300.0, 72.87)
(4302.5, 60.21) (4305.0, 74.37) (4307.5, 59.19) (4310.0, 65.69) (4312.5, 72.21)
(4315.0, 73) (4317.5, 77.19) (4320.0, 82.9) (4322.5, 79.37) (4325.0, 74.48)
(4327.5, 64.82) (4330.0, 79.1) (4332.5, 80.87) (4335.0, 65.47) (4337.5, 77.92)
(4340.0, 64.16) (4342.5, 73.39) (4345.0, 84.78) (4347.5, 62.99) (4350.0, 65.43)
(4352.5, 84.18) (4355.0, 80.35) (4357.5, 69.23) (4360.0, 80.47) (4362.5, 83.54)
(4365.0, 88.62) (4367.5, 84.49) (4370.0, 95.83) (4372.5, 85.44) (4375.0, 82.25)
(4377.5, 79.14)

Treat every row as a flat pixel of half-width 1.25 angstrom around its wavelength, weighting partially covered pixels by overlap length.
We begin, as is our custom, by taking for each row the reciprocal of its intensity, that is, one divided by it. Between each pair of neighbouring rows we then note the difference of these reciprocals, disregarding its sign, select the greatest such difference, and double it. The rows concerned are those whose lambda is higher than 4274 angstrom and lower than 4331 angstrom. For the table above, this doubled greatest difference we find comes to 0.0069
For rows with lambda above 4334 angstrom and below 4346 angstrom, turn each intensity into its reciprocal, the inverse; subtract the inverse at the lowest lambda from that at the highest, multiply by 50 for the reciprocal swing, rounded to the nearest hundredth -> -0.17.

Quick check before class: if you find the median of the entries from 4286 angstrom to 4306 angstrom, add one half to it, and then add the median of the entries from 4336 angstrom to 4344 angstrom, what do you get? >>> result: 143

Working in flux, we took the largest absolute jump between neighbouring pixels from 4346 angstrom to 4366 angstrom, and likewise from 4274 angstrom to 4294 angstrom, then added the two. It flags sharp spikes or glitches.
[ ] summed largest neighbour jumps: 35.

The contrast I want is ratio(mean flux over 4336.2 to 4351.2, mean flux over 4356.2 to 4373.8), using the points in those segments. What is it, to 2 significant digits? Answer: 0.85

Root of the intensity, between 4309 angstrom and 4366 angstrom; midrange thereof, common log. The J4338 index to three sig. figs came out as 0.938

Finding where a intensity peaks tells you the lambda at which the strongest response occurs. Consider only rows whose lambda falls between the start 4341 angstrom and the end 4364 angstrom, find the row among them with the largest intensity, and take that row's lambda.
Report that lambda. 4345.0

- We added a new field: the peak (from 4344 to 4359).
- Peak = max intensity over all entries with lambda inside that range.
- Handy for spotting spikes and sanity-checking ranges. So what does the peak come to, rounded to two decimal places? 84.78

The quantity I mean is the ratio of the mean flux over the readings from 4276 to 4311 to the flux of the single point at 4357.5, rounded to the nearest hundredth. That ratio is 1.04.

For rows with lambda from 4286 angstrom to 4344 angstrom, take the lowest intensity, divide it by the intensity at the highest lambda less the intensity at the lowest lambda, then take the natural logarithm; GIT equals 2.4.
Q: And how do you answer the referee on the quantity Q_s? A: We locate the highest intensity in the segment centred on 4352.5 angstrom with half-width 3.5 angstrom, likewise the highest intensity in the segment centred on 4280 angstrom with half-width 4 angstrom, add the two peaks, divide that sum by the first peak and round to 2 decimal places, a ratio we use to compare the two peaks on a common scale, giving 2.05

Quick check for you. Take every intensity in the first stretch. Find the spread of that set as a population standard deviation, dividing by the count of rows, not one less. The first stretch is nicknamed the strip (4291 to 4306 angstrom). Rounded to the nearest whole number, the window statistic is 5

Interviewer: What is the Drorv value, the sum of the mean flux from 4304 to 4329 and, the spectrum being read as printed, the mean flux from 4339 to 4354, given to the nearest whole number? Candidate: 145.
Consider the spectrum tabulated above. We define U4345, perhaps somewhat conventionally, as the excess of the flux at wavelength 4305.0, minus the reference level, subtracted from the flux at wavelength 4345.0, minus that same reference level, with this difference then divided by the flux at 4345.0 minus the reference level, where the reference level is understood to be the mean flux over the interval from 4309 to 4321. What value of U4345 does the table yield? 1.0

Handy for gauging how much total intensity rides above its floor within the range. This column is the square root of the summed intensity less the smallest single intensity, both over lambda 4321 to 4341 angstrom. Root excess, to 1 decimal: 22.8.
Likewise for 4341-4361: 23.2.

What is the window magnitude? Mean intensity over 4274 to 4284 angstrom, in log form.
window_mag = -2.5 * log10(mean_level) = -4.77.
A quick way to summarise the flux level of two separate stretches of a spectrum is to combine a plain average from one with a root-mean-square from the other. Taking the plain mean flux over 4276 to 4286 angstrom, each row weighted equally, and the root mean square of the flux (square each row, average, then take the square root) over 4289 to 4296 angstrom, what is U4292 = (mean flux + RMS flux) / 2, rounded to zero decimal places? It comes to 76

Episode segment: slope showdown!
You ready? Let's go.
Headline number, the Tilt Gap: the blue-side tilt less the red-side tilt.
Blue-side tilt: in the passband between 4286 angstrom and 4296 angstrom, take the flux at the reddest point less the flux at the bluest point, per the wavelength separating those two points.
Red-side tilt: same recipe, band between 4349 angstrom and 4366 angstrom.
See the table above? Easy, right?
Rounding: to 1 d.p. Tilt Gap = -1.1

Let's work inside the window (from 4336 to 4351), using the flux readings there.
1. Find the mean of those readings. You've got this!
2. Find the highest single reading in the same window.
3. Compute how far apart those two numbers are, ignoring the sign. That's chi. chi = 13.3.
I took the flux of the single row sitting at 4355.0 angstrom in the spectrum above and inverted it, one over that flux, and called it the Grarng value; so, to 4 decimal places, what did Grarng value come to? 0.0124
